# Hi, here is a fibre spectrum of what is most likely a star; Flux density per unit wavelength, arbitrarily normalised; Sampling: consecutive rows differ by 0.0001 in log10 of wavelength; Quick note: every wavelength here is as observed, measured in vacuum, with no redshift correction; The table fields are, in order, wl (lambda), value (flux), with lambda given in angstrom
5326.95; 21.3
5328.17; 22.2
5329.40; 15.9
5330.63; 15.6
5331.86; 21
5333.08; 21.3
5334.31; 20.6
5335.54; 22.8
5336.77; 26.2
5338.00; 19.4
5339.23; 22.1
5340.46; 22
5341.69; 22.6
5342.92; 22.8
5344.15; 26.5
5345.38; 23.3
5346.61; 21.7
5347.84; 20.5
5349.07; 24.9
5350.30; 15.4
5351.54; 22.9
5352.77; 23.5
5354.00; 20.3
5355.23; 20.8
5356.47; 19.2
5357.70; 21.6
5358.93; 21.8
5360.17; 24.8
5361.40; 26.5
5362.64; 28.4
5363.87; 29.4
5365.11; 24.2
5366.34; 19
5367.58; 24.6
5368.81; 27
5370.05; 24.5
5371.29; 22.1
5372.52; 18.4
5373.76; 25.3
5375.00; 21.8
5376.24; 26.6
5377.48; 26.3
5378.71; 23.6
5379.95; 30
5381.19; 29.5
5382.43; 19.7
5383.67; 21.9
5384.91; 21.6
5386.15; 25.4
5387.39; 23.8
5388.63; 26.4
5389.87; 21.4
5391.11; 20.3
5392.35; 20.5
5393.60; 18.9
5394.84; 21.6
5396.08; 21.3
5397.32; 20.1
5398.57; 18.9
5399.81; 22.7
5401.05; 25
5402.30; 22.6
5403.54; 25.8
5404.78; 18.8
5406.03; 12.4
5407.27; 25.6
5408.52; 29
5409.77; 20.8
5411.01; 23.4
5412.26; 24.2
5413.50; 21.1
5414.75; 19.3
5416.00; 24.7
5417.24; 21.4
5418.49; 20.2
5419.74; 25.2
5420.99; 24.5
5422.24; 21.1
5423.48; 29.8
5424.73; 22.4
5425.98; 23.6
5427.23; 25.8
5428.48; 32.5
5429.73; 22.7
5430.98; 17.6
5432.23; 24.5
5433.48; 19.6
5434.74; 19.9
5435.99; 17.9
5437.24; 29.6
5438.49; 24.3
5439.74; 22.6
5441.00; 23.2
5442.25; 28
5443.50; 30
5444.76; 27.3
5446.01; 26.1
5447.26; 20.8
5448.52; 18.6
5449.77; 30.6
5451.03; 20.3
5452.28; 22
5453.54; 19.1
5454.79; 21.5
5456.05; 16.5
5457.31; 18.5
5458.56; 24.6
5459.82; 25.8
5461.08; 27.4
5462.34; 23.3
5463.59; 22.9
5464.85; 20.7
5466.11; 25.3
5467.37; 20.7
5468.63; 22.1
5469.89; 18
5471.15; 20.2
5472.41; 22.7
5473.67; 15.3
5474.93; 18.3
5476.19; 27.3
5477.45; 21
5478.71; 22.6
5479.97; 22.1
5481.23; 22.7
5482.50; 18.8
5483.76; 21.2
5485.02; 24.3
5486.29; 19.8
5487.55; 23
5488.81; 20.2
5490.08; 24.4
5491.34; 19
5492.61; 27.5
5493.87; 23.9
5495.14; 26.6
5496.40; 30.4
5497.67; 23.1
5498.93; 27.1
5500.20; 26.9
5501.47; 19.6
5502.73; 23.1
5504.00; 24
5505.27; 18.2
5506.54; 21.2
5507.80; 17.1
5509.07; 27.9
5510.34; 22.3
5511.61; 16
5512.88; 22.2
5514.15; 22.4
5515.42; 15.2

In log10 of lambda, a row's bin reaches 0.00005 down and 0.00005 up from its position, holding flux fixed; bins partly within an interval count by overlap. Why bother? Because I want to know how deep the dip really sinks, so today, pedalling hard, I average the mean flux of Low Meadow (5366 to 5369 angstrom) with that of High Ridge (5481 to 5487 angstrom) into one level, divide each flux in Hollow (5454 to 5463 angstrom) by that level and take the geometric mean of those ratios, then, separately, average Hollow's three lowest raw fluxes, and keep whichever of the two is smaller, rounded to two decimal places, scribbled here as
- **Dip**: 0.99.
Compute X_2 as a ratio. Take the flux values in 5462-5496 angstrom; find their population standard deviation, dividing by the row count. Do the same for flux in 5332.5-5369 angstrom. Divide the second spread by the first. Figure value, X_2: 1.04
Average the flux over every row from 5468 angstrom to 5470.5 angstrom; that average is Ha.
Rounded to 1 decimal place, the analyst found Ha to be 20.1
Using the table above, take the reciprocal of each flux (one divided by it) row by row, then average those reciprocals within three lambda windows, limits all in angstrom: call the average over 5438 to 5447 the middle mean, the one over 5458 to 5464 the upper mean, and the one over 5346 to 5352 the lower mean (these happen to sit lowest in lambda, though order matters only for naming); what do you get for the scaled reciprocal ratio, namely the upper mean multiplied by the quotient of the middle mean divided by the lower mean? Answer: 0.032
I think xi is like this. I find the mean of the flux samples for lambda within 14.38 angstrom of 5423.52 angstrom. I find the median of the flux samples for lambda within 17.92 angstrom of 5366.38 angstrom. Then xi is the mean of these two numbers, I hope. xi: 23.4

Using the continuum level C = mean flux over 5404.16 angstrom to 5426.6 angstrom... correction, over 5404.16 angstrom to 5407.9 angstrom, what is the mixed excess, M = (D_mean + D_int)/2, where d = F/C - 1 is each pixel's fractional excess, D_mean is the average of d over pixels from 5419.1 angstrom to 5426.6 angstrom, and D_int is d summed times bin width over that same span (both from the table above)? 1.2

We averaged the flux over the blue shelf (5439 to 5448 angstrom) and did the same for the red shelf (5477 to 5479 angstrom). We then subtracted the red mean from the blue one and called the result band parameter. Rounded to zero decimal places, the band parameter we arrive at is 4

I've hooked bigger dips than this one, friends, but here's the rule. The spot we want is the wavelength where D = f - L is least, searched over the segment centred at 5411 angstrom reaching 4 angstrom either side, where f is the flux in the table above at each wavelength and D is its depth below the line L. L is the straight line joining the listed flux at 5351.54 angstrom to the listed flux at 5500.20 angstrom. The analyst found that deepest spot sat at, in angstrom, 5414.75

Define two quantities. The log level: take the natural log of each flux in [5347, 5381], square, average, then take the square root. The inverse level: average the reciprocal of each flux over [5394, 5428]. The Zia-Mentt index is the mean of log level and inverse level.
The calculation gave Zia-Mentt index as 1.60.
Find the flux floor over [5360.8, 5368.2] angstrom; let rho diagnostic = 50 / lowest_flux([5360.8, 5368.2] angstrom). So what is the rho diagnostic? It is 2.6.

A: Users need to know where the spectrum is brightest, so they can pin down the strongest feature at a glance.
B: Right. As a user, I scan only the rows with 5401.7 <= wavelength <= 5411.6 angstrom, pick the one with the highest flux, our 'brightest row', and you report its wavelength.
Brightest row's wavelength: 5408.52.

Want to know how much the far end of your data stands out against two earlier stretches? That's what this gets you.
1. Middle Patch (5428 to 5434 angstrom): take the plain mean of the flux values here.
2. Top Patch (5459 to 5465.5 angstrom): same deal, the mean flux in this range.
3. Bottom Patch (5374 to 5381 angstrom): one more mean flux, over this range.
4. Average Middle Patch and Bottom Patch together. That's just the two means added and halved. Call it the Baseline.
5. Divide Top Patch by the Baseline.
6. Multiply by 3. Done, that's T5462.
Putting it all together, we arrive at 2.94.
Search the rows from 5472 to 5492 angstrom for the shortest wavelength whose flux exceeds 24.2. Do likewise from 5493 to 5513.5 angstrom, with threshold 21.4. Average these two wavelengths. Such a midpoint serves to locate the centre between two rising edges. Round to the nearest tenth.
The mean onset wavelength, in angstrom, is 5485.0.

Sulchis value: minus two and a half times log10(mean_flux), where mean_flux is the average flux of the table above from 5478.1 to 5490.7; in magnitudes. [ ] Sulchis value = -3.35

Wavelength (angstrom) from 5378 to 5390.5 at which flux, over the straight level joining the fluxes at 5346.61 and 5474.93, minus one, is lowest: 5382.43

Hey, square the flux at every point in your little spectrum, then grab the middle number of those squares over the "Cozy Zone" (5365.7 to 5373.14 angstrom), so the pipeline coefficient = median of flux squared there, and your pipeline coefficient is 544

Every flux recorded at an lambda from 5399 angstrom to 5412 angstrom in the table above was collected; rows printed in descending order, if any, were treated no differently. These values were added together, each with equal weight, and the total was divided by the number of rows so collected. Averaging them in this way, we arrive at 22.6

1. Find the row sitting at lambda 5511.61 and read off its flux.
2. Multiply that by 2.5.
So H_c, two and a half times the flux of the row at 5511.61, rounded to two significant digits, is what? 40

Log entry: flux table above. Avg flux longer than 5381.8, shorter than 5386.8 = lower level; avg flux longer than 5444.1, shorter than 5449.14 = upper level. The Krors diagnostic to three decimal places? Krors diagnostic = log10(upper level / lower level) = 0.020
